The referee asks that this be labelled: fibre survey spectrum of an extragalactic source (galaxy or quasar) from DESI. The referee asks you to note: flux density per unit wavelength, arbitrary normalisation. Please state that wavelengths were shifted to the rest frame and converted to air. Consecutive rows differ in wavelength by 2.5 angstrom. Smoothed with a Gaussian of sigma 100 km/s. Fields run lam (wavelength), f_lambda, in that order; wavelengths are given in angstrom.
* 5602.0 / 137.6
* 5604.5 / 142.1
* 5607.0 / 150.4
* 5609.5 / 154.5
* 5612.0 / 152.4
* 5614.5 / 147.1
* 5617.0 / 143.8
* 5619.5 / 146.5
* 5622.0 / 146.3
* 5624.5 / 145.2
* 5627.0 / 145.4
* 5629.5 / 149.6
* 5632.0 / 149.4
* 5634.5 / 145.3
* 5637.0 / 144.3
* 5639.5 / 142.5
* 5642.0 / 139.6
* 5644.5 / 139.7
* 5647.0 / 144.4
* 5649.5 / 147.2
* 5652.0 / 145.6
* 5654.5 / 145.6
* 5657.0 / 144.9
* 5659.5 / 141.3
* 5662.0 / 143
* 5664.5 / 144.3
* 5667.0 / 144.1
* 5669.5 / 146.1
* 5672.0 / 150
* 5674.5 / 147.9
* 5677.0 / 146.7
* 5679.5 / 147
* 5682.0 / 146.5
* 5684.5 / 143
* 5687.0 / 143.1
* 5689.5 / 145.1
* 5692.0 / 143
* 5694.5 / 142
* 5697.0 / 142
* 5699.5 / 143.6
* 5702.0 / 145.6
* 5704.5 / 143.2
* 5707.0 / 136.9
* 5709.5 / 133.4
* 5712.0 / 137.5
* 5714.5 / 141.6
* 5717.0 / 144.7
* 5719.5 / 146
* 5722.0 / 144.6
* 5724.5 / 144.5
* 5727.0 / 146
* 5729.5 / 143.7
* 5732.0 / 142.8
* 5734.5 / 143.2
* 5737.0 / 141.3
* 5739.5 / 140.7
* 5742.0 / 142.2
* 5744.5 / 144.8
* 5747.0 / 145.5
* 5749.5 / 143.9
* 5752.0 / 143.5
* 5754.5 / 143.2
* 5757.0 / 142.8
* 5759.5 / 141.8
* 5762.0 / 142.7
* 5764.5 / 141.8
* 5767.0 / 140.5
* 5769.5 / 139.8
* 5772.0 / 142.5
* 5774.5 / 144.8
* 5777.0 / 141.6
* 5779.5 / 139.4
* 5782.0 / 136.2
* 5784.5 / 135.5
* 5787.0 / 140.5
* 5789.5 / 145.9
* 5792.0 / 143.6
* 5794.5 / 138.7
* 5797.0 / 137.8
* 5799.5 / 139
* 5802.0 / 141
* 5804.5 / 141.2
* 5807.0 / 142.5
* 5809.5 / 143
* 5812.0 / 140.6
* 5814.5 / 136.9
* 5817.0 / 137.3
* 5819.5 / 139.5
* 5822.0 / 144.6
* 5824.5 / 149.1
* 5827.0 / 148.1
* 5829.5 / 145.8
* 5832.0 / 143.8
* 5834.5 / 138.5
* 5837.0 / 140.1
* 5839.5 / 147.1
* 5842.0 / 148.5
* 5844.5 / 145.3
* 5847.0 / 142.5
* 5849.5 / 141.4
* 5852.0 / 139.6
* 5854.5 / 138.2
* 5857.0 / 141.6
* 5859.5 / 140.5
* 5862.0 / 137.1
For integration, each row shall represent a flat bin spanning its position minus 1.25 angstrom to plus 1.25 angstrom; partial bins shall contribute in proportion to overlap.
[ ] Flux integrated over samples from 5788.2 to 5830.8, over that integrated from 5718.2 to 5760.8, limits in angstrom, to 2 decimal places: 0.99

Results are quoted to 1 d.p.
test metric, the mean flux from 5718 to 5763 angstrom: 143.5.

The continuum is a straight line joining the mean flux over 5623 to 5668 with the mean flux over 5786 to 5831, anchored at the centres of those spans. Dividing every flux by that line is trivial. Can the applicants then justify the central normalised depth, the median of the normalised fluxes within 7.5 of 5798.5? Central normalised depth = 0.985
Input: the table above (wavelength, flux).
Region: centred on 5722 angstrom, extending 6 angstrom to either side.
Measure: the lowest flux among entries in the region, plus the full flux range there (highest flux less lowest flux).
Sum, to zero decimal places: 146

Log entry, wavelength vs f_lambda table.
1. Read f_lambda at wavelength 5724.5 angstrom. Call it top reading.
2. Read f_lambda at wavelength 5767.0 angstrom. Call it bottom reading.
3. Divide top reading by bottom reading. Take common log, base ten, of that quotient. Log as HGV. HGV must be 0.012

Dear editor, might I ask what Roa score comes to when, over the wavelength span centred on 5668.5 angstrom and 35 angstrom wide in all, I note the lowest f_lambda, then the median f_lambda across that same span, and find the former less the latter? -4.3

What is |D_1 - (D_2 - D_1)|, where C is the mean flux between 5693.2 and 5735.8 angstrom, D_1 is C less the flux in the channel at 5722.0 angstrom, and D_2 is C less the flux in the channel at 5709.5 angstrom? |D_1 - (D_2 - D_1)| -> 13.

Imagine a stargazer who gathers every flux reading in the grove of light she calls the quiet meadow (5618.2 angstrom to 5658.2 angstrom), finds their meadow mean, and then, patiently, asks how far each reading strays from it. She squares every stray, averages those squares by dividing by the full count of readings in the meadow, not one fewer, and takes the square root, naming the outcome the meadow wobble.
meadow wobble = 2.7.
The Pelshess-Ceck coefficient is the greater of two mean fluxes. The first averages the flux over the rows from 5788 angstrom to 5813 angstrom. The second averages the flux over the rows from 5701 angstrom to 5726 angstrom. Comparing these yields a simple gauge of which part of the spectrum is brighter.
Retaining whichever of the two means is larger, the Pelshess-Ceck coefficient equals 142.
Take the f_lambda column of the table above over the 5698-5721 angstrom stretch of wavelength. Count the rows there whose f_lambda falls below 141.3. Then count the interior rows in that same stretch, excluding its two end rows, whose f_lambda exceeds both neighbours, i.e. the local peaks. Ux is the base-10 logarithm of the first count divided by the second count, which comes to 0.48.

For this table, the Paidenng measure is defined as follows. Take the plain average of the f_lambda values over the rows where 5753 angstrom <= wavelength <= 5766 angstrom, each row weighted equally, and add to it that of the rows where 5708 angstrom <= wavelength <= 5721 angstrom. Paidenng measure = 283.1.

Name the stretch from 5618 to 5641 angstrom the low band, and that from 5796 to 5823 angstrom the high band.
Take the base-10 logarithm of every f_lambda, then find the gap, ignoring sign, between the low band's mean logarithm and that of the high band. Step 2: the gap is 0.017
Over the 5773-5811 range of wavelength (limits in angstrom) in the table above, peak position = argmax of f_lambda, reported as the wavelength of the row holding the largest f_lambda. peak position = 5789.5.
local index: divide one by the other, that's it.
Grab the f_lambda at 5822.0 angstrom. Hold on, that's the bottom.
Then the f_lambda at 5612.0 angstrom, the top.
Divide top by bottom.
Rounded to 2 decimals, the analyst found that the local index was 1.05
